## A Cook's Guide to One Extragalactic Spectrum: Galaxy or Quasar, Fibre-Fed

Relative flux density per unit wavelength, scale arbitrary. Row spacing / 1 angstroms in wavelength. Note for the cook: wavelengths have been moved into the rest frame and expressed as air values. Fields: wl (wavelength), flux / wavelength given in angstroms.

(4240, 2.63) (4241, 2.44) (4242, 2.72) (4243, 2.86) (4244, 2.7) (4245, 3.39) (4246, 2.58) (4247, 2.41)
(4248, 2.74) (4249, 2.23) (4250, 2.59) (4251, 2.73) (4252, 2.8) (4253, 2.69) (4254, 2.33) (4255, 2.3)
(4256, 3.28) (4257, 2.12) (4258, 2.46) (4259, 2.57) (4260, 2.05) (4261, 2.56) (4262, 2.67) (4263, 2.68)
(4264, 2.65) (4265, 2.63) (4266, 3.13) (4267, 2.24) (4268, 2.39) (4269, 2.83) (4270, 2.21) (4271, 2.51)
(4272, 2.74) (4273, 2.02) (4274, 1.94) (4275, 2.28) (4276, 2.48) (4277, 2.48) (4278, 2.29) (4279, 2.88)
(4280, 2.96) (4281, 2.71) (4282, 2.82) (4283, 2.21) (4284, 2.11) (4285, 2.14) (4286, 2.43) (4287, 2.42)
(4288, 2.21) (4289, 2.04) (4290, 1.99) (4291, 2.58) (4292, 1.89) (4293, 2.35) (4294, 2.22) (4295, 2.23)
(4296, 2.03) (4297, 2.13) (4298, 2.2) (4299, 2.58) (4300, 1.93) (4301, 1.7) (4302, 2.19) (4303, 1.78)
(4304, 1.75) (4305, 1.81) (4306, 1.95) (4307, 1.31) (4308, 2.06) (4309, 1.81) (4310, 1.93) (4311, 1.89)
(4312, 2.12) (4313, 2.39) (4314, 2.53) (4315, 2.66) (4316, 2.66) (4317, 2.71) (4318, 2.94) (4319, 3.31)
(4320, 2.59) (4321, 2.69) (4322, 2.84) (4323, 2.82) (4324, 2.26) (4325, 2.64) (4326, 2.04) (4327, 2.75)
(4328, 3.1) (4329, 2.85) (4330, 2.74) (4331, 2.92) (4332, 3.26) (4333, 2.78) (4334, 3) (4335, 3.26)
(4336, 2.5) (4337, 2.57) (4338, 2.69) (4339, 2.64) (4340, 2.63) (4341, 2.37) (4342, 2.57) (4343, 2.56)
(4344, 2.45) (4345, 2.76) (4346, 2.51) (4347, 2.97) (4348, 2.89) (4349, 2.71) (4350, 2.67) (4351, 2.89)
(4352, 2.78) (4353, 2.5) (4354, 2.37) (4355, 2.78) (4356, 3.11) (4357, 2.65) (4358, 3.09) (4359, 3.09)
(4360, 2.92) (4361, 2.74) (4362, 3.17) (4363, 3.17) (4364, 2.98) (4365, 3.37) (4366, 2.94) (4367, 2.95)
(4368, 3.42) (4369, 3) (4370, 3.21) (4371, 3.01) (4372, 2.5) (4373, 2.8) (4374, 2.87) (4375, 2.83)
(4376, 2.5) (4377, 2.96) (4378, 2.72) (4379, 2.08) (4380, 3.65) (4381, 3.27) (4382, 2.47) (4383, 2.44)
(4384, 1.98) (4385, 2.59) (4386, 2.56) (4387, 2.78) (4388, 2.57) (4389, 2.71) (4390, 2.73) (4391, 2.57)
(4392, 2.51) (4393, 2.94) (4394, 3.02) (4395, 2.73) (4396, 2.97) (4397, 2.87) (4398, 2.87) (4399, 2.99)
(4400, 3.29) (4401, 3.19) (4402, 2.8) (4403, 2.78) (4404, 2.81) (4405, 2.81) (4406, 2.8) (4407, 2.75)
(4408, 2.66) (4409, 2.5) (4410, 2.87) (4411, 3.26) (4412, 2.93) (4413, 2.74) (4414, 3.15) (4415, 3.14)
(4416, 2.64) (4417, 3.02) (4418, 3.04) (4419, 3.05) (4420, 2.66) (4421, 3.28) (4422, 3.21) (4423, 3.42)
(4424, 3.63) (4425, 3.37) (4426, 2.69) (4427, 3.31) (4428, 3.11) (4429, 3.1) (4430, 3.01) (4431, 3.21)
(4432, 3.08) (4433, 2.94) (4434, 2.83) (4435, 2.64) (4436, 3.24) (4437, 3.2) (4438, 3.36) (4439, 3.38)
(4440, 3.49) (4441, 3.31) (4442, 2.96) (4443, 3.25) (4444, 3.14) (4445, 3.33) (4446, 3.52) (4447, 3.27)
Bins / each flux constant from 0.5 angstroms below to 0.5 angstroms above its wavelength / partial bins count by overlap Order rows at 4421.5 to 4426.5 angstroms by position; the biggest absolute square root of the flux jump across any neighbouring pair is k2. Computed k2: 0.196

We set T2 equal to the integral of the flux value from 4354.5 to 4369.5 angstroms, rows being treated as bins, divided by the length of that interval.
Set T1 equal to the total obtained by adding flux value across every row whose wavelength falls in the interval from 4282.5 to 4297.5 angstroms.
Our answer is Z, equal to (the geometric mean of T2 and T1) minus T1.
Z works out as -23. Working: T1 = 33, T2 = 3.0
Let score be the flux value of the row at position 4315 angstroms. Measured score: 2.66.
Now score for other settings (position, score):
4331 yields 2.92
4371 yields 3.01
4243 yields 2.86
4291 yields 2.58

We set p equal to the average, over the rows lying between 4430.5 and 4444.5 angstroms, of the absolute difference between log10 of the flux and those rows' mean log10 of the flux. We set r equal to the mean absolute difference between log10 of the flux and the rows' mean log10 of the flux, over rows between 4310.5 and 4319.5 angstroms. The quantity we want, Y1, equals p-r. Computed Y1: -0.03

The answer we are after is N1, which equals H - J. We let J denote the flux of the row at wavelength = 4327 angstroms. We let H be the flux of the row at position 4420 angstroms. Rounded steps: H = 2.66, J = 2.75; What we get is -0.1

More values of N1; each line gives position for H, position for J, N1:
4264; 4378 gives -0.1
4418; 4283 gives 0.8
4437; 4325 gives 0.6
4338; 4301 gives 1.0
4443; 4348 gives 0.4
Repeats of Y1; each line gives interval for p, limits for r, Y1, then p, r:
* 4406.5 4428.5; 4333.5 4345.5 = 0.01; 0.036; 0.027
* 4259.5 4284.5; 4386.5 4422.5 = 0.02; 0.046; 0.027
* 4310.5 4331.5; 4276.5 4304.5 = 0.00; 0.044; 0.049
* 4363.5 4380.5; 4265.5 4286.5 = -0.01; 0.040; 0.048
